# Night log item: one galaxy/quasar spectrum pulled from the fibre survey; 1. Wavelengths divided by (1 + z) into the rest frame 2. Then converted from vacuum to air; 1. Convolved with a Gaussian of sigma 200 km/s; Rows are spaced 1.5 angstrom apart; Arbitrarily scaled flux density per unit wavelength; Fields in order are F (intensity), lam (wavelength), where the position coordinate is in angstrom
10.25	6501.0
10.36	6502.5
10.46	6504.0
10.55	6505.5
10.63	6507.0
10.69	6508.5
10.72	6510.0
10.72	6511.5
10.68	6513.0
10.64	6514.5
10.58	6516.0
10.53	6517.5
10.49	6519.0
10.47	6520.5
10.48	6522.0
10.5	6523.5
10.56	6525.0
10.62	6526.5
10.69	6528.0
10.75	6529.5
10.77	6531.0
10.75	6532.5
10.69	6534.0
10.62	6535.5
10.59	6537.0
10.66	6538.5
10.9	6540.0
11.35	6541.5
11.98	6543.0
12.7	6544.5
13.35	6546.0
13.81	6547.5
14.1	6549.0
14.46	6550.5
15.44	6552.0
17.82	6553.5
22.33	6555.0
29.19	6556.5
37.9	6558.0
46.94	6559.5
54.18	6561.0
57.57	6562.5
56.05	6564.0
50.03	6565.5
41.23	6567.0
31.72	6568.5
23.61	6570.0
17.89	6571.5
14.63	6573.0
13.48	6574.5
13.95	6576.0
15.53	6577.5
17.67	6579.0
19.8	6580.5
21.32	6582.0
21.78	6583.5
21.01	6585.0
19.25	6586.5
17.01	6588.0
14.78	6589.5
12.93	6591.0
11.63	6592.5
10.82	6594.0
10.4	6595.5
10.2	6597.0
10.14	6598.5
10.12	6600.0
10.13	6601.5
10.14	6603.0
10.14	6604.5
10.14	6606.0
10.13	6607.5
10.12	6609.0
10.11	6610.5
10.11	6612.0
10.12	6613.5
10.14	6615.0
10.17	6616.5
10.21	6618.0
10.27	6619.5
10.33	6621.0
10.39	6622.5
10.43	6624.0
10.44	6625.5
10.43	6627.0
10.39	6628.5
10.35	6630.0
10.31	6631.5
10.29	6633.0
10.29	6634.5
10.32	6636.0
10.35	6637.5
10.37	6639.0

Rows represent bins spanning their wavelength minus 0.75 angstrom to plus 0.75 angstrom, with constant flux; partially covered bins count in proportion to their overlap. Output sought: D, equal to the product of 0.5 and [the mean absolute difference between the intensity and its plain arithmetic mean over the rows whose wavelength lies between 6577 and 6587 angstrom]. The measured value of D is 0.9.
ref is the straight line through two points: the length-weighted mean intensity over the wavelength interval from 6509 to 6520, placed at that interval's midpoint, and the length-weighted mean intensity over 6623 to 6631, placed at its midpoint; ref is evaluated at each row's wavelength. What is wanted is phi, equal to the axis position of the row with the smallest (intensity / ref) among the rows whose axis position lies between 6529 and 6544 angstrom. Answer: 6537.0 angstrom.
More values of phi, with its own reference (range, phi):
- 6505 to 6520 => 6519.0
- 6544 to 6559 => 6544.5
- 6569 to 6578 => 6574.5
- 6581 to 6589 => 6588.0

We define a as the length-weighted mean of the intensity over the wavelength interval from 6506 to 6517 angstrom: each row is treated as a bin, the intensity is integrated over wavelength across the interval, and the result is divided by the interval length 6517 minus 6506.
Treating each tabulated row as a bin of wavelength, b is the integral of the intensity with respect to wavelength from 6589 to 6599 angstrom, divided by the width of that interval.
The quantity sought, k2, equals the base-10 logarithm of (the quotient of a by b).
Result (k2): 0.0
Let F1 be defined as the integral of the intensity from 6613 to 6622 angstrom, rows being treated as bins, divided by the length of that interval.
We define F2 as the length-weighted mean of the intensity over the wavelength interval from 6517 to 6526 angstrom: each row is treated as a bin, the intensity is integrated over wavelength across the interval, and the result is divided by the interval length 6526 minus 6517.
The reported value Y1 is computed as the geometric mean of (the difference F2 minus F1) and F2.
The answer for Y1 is 1.8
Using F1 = 10.2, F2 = 10.5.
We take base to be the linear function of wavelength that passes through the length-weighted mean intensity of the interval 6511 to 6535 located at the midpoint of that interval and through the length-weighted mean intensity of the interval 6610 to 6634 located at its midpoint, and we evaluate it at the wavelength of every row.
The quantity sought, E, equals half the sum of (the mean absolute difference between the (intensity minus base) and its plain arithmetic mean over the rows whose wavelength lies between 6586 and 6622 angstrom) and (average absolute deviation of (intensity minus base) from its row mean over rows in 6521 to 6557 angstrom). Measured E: 2.3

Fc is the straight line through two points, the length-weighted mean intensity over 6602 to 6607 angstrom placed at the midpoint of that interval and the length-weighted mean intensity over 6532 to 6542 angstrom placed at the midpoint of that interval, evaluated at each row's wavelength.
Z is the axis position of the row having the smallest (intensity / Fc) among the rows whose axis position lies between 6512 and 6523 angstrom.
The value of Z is 6520.5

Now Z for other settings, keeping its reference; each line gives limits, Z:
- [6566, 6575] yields 6574.5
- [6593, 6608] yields 6600.0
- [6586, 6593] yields 6592.5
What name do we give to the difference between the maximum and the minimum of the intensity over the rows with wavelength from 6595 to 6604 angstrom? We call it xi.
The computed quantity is 0.3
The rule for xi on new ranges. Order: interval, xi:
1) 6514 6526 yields 0.2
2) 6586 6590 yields 4.5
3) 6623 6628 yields 0.0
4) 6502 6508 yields 0.3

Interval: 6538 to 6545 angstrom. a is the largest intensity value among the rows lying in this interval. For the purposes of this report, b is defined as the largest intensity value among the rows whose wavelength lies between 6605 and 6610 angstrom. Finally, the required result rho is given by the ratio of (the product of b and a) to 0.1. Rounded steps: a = 12.7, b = 10.14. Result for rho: 1288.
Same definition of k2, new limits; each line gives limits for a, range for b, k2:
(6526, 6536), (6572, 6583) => -0.2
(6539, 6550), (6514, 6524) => 0.1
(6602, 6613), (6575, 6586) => -0.3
